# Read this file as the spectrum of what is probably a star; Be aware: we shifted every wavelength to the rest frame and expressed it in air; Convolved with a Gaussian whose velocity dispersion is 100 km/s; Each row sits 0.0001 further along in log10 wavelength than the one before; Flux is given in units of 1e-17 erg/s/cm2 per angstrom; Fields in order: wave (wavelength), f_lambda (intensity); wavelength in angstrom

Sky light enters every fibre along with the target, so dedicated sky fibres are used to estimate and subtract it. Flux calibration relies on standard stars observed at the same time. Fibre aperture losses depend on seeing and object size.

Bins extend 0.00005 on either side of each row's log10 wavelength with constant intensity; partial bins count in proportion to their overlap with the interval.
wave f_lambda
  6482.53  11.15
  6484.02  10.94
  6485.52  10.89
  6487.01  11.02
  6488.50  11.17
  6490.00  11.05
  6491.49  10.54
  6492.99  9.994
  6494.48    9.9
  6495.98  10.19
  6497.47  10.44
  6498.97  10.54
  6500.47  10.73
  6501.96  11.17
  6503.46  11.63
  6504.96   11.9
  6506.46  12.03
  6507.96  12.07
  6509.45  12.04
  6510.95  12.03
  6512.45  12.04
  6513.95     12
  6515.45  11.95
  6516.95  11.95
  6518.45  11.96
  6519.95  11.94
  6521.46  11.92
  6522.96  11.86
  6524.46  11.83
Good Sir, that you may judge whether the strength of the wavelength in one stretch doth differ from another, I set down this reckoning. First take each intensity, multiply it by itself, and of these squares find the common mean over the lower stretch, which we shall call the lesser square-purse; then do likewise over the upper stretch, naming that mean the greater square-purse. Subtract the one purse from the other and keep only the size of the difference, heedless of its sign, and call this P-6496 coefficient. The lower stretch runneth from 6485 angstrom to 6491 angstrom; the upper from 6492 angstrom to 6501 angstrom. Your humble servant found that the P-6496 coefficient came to 16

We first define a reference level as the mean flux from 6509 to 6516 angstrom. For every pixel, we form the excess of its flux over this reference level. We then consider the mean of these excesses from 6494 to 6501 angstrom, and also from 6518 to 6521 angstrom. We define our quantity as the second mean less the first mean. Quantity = 1.6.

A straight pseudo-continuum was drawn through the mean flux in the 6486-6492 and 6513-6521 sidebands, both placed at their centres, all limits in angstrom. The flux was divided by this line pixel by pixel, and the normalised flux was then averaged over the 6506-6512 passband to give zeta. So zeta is 1.03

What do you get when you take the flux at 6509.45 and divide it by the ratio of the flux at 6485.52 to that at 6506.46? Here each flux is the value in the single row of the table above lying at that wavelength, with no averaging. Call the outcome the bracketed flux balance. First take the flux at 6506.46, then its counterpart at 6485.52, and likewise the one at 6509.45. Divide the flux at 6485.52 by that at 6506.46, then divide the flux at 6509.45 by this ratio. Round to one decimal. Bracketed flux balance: 13.3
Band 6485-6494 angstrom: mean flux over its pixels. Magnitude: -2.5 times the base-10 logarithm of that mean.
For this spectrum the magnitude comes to -2.58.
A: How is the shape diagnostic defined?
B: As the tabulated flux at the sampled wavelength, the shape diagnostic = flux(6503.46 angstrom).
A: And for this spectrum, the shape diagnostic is 11.63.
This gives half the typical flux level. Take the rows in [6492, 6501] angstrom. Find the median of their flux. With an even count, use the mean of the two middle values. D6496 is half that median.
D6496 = 5.16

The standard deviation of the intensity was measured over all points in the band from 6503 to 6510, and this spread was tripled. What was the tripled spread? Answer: 0.5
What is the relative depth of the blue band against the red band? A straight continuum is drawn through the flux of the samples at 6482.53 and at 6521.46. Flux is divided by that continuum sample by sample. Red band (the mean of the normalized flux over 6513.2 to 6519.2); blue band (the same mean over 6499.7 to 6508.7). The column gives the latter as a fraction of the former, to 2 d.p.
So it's 0.99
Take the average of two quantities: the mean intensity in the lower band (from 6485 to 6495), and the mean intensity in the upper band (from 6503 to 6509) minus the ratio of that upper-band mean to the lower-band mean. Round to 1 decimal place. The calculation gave 10.7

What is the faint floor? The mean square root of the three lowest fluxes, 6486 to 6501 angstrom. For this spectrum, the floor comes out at 3.17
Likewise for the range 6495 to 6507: 3.22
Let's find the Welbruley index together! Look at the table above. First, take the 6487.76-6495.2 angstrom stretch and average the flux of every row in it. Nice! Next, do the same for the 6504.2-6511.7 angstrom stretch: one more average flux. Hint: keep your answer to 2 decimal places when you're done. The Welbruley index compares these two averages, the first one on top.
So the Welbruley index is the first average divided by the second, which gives 0.88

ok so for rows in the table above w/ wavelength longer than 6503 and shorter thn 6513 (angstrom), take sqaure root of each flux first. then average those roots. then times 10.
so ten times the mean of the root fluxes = 34.6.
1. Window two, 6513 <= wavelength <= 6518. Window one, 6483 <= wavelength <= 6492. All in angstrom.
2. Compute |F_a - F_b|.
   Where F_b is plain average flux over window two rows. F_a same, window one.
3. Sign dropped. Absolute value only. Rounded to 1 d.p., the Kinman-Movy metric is 1.0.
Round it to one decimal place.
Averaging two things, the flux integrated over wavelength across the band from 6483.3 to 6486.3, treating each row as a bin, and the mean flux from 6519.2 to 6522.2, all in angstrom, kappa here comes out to 22.3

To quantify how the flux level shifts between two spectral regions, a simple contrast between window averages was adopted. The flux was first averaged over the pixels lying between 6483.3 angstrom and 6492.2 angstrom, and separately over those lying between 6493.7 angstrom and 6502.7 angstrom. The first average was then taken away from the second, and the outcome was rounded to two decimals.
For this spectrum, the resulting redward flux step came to -0.44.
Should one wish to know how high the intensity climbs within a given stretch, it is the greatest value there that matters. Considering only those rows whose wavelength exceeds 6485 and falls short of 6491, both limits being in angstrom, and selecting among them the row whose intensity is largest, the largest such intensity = 11.17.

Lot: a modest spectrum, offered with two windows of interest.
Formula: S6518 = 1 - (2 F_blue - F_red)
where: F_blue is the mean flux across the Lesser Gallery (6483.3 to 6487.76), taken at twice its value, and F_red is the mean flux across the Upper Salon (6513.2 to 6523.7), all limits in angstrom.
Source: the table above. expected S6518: -9.0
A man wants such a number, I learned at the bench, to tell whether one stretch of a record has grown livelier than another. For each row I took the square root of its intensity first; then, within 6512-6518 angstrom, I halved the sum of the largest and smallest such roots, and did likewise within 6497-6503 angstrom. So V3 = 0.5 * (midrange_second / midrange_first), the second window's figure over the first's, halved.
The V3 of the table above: 0.474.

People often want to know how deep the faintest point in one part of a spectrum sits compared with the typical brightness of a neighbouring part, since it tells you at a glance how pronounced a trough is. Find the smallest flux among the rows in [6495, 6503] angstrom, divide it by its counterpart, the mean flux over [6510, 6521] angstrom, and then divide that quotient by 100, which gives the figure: 0.0085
